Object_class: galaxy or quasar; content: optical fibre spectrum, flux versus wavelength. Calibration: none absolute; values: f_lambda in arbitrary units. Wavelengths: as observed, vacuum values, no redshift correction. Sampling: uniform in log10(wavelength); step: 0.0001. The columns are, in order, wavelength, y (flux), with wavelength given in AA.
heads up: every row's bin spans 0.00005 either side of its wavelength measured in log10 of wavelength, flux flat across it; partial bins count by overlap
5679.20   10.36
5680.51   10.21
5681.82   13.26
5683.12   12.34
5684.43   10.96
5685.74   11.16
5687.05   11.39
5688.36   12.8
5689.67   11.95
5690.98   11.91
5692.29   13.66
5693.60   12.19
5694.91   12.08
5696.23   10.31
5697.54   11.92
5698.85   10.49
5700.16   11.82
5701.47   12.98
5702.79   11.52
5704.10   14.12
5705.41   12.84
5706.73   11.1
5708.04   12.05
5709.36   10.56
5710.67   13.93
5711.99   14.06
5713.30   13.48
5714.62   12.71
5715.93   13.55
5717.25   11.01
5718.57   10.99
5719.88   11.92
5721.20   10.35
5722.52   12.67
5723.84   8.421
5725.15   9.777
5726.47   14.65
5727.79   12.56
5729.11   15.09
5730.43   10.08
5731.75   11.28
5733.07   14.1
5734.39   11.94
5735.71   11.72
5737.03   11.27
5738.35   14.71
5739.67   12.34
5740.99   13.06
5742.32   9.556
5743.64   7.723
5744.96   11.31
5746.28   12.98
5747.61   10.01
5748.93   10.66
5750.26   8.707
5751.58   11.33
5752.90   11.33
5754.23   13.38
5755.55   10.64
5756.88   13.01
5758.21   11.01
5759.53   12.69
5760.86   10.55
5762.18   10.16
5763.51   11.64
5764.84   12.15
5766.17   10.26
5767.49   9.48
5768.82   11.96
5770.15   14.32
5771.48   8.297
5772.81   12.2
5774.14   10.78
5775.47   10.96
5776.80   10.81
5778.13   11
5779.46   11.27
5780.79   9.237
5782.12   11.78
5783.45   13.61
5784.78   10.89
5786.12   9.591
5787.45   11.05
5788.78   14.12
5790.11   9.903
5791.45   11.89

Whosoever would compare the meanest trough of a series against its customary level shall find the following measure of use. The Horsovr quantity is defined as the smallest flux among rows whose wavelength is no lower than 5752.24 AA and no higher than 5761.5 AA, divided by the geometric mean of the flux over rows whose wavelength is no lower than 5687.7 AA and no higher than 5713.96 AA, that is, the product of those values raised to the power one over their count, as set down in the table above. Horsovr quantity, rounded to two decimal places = 0.86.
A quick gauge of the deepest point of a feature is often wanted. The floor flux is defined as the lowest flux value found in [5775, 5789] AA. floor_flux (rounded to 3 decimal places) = 9.237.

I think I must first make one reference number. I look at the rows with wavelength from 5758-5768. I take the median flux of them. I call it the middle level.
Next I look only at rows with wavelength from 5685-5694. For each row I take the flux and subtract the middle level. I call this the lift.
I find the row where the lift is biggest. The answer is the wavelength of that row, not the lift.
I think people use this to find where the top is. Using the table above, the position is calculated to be 5692.29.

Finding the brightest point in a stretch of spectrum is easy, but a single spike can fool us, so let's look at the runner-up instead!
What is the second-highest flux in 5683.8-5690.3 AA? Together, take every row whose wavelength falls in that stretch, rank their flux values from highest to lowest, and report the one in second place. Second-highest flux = 11.95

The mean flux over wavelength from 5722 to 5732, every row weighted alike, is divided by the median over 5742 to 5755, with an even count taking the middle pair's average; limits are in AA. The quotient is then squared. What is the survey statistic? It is 1.16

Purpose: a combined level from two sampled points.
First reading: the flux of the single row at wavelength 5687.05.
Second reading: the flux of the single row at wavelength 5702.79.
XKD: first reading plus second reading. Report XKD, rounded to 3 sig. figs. 22.9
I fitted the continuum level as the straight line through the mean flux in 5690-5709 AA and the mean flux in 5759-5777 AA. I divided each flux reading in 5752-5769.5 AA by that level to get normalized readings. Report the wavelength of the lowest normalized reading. 5767.49 AA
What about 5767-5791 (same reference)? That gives 5771.48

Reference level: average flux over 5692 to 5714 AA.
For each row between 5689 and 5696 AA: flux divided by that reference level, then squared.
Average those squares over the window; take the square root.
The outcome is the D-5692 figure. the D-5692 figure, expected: 1.01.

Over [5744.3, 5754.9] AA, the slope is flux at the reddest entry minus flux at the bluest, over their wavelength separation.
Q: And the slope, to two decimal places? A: 0.22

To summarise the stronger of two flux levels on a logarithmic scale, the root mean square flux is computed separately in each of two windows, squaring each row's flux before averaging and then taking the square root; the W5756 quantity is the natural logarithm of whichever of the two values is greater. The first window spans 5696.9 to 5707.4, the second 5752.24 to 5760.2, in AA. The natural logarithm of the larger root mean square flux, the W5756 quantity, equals 2.50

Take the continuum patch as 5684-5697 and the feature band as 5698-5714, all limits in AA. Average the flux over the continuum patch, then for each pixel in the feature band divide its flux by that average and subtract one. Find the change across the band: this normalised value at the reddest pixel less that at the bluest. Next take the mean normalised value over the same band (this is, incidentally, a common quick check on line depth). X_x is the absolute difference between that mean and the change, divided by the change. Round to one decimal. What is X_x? 0.8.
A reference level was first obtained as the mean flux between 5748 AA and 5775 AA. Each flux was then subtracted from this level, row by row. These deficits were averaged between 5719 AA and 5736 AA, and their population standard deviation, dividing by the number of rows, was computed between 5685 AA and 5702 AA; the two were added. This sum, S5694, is 0.2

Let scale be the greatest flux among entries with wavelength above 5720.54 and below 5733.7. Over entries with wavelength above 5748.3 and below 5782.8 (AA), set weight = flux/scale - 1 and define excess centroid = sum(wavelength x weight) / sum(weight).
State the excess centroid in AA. 5765.7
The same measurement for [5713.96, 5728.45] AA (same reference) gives 5721.4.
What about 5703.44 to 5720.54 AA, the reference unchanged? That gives 5712.6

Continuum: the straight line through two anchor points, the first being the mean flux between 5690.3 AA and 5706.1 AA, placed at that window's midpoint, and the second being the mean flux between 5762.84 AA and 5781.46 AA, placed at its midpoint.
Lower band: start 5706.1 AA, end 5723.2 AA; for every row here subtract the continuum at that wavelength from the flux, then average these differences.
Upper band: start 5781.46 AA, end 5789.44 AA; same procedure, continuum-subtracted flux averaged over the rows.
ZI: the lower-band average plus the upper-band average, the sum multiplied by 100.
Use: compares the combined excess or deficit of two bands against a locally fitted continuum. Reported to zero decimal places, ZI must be 130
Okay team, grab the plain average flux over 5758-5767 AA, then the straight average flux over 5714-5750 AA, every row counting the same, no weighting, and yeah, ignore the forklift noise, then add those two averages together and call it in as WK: 22.9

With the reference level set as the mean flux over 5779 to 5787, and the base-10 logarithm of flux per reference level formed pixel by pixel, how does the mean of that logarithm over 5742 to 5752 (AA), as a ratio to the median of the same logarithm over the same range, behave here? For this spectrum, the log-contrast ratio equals 1.2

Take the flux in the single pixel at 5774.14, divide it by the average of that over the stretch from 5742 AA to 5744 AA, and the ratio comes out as 1.2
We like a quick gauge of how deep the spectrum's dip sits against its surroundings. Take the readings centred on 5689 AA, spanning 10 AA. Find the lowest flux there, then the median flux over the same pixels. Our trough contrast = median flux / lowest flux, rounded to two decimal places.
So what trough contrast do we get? 1.09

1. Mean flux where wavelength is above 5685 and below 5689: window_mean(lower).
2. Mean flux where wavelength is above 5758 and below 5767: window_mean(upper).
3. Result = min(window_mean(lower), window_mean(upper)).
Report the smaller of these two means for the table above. 11.2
